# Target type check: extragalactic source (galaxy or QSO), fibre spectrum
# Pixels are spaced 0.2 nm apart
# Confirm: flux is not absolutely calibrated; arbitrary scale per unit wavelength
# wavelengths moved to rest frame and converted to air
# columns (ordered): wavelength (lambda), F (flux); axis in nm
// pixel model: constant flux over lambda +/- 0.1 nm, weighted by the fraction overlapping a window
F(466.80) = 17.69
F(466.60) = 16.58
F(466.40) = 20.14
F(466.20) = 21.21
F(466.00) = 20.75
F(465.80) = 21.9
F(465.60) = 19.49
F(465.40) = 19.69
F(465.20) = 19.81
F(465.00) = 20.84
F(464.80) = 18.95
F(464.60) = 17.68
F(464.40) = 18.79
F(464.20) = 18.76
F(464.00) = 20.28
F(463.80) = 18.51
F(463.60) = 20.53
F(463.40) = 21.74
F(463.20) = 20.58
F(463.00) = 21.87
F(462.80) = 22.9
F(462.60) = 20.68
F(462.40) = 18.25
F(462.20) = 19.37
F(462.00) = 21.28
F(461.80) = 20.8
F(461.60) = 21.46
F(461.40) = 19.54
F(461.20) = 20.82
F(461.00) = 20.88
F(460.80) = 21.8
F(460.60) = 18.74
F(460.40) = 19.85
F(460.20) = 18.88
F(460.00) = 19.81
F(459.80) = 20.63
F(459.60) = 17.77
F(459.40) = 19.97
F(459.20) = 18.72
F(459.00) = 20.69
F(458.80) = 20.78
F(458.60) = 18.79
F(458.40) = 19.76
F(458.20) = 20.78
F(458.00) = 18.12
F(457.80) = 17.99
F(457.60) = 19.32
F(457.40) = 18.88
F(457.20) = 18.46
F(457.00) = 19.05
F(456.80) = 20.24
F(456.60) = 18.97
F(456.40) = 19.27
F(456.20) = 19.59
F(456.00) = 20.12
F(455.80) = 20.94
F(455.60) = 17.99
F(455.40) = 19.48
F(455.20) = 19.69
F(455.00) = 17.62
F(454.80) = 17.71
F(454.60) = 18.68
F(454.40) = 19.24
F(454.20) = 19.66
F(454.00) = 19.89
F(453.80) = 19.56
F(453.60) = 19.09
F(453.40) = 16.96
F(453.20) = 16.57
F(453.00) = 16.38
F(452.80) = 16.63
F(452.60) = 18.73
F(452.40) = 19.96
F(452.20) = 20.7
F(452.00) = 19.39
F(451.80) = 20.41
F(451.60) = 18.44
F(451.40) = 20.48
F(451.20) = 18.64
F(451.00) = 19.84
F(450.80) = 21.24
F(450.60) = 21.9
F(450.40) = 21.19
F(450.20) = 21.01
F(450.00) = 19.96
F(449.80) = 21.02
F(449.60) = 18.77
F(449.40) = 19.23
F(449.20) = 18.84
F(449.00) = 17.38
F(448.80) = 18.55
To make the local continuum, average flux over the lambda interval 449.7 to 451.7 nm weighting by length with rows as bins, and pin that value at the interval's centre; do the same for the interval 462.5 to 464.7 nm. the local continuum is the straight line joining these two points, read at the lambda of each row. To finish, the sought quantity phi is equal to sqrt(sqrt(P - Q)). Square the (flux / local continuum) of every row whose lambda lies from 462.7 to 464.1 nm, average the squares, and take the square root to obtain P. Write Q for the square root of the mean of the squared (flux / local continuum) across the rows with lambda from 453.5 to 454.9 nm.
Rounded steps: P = 1.04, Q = 0.94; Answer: 0.56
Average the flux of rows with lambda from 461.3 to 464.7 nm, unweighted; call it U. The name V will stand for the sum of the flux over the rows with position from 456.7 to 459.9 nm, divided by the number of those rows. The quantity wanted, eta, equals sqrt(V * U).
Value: 19.8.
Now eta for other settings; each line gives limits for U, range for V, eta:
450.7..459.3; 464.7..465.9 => 19.6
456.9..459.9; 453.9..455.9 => 19.2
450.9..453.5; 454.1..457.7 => 18.9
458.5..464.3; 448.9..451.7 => 20.0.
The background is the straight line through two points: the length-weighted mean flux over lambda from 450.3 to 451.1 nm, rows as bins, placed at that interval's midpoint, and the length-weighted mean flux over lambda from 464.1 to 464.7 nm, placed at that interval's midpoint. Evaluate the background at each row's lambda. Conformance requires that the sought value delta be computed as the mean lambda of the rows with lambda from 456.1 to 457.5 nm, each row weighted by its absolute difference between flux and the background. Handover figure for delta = 456.90 nm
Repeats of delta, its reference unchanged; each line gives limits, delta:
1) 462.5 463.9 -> 463.08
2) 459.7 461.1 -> 460.55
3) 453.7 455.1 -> 454.60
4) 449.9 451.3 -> 450.78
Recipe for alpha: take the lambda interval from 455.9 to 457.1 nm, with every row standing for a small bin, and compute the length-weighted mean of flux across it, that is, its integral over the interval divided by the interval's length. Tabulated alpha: 19.5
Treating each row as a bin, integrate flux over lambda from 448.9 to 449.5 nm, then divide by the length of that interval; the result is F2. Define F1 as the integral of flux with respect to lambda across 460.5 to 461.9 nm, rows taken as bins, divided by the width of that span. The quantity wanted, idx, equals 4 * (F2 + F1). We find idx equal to 156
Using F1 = 20.6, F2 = 18.5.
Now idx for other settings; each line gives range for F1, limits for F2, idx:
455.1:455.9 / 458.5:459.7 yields 156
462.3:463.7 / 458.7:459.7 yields 162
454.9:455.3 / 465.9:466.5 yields 157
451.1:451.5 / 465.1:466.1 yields 160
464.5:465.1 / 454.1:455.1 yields 151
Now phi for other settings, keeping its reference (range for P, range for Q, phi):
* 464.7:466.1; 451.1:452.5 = 0.42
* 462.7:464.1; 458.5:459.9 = 0.51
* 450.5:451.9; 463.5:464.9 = 0.46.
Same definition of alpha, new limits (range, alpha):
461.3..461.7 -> 20.5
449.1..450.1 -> 19.6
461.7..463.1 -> 20.7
